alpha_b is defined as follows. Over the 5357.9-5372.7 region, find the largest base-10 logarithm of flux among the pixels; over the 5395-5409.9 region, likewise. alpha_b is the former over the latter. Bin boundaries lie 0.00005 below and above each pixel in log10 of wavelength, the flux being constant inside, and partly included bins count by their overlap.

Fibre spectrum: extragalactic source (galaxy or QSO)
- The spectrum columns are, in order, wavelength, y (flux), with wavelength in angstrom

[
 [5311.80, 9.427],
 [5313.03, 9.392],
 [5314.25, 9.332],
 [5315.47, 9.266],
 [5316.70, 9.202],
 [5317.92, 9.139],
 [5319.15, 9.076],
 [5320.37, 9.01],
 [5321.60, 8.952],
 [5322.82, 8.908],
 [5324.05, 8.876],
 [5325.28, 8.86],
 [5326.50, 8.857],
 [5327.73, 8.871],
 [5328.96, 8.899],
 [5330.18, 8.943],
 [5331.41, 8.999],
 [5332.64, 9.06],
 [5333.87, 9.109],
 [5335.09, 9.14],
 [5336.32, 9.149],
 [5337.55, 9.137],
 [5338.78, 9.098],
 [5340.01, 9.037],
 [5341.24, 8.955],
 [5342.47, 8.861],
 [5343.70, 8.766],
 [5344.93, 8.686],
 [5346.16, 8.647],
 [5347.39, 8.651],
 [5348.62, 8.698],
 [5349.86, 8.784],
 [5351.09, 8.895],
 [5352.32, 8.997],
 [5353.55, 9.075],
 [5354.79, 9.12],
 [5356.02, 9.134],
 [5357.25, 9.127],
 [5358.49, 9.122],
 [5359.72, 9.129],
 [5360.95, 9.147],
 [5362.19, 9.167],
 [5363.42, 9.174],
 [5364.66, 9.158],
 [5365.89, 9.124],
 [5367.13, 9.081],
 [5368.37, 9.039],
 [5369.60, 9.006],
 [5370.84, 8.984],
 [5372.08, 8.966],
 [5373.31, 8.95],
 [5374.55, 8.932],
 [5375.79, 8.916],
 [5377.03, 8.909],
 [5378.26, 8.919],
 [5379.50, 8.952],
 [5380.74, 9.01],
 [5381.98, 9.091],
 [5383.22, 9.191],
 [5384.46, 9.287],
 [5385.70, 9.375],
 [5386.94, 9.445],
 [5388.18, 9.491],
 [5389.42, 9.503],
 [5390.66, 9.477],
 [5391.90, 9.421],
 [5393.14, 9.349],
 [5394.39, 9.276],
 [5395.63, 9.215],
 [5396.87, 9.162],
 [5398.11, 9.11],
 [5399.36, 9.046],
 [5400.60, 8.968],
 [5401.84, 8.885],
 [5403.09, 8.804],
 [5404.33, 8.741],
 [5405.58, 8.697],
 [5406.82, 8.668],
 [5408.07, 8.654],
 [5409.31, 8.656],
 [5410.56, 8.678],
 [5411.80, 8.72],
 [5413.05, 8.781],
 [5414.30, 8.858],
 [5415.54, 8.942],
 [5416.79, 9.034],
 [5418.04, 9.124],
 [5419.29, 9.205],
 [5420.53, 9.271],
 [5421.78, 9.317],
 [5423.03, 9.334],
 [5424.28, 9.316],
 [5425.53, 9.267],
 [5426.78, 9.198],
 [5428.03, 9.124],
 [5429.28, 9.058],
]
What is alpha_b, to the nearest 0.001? 0.998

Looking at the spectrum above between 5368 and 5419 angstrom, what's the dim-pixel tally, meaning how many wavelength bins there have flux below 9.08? 26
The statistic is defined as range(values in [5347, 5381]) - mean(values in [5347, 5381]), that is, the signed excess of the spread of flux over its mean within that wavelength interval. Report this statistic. -8.48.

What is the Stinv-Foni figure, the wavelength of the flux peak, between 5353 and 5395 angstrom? 5389.42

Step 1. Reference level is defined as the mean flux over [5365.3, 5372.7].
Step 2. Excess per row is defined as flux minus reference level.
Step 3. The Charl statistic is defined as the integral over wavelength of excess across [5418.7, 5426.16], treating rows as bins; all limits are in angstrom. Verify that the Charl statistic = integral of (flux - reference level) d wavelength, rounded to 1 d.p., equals 1.9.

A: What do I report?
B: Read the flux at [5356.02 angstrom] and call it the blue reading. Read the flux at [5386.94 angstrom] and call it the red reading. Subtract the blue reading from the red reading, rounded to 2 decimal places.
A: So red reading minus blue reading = 0.31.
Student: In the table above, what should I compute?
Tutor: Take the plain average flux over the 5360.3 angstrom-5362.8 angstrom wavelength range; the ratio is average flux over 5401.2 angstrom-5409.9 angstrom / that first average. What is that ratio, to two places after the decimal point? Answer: 0.95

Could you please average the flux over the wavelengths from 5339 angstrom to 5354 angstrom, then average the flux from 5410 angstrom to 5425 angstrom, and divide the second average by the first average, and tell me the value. 1.024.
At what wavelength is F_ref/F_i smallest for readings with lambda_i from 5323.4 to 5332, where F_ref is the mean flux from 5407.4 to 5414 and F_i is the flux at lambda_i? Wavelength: 5331.41 angstrom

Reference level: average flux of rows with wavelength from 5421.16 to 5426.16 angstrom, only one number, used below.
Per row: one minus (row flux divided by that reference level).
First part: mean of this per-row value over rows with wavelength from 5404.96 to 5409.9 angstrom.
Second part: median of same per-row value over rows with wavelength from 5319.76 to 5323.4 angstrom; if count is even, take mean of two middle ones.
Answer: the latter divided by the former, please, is 0.6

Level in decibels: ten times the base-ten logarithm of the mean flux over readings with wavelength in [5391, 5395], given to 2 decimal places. 9.71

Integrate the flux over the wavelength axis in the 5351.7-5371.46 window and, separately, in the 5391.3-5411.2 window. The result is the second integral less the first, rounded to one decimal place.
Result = -1.5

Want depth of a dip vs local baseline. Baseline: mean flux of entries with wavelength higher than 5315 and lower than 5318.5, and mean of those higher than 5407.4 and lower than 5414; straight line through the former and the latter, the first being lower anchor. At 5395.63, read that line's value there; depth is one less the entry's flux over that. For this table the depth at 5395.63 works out -0.05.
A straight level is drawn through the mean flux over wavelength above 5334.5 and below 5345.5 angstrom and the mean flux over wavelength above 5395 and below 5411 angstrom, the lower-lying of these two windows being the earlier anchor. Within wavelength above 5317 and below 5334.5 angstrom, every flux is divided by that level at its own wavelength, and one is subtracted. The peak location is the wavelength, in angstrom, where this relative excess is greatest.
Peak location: 5317.92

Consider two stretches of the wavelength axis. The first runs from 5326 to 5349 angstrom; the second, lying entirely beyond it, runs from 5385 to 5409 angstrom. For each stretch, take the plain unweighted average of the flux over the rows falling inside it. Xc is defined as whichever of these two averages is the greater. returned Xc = 9.12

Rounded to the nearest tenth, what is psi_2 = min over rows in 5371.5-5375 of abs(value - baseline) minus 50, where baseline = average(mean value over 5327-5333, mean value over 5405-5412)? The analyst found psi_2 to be -49.9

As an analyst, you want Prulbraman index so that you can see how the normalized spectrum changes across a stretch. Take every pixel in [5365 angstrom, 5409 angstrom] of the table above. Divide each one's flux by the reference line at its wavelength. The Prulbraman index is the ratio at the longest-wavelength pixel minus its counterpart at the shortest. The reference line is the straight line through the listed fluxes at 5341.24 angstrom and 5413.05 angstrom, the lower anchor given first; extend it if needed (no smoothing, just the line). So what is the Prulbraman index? -0.042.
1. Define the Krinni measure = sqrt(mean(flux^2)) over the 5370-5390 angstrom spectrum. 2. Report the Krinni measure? 9.12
